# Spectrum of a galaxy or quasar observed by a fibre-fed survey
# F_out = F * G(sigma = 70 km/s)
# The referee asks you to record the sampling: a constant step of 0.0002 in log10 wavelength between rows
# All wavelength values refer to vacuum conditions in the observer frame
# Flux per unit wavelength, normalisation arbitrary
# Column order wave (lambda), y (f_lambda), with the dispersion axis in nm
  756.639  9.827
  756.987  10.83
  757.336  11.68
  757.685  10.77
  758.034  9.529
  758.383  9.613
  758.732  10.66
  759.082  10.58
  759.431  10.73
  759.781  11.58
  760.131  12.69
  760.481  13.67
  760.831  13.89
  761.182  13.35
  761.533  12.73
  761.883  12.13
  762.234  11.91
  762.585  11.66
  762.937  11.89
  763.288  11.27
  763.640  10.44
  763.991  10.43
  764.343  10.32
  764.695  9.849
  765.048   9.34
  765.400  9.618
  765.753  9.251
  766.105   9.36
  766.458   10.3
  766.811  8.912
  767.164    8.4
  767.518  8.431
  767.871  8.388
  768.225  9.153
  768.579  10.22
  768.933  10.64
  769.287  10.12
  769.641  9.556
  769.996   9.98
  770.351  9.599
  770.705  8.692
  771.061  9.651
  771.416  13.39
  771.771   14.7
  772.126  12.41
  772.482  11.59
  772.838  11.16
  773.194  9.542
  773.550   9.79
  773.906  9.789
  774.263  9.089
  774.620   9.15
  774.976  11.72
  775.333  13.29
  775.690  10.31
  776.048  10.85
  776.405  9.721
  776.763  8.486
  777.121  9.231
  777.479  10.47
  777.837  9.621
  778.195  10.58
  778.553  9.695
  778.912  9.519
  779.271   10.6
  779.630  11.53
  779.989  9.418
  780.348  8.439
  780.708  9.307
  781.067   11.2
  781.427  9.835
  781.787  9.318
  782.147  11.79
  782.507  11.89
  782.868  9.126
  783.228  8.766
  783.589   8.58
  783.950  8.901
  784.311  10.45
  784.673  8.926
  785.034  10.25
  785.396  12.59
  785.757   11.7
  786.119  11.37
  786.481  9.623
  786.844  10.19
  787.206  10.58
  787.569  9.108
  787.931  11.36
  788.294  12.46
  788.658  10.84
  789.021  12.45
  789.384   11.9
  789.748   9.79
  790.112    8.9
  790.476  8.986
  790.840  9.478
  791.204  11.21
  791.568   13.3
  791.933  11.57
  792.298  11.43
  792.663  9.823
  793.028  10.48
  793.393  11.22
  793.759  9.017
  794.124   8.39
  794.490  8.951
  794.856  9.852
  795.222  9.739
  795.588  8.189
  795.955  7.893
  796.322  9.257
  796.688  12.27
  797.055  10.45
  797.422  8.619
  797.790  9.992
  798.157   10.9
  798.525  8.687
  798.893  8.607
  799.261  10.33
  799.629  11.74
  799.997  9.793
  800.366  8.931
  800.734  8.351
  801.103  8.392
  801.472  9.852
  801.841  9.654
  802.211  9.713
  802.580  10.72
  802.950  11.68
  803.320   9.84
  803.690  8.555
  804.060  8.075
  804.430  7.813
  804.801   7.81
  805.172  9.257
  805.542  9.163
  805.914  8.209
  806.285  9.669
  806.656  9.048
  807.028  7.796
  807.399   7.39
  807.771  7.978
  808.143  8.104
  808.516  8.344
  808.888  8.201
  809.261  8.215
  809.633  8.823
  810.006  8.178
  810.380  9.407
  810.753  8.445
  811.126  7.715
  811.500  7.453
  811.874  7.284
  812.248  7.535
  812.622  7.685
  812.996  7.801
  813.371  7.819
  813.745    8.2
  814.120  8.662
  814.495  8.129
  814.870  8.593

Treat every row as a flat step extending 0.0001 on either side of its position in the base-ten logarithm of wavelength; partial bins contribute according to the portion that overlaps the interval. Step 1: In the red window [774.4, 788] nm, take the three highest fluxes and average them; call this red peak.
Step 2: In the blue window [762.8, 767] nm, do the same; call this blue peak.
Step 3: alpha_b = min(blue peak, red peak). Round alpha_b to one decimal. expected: 11.2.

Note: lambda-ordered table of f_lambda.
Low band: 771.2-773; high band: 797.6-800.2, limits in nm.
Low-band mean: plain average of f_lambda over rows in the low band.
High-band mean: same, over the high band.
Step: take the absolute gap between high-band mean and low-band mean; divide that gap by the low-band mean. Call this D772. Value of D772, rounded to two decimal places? 0.21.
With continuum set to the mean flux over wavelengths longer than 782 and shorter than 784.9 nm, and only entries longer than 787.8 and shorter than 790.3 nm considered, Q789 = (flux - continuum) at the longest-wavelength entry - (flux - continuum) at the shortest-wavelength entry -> -2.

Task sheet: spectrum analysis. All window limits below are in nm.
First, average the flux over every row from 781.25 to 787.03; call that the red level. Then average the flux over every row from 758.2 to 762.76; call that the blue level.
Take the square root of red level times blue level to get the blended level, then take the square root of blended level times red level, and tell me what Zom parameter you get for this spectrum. 10.6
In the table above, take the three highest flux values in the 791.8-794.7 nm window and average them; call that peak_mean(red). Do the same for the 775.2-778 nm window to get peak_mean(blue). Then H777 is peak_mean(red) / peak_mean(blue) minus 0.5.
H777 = 0.49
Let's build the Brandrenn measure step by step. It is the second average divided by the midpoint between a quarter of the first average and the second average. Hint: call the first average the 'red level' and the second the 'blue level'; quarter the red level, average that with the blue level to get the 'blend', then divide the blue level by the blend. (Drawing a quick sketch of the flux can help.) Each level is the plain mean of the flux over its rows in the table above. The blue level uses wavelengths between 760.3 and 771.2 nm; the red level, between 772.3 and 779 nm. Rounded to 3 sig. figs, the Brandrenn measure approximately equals 1.61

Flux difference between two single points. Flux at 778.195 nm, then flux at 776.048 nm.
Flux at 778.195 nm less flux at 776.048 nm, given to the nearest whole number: 0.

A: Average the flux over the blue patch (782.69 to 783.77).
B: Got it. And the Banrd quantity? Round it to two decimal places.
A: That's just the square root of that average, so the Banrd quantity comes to 2.97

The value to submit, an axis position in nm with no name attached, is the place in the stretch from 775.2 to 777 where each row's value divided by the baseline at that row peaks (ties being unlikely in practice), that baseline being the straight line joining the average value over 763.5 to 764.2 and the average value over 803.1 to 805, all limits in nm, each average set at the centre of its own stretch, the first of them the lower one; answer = 775.333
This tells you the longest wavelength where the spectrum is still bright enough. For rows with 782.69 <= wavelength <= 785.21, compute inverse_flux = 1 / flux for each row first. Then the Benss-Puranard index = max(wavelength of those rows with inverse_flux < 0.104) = 785.034 nm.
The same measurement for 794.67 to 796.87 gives 796.688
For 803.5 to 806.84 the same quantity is 806.285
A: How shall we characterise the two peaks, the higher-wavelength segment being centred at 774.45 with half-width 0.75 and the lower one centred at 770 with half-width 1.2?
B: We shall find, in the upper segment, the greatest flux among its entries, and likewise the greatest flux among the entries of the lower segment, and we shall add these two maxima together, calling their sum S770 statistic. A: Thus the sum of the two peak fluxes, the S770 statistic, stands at 22.4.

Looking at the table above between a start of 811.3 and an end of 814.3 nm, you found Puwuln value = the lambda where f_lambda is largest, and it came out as 814.120 nm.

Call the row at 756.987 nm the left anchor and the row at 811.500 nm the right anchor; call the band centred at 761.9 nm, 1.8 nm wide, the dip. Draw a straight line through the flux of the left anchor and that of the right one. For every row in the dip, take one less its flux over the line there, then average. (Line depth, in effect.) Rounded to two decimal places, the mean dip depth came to -0.17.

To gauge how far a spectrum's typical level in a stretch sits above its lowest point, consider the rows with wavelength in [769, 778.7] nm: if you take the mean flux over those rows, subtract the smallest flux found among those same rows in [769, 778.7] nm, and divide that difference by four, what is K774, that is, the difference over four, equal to 0.49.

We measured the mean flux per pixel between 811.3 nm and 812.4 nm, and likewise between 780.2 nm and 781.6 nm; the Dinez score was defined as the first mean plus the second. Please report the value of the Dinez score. 17.1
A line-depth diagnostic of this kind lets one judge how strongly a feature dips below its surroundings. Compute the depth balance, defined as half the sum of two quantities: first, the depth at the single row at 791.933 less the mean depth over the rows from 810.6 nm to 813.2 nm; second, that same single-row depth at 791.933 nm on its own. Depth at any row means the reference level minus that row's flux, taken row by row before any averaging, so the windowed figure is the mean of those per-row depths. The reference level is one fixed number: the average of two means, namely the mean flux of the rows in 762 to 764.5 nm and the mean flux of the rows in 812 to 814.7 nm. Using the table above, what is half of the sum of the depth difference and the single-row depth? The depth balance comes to -2.9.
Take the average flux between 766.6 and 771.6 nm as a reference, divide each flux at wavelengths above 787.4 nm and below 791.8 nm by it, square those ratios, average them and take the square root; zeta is 1.13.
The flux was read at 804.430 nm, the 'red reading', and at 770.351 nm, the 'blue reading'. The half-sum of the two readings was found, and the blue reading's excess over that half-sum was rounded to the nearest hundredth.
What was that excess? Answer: 0.89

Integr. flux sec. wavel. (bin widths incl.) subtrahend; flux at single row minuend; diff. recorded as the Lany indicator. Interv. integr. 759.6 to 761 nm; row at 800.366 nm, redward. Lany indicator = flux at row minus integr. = -9.2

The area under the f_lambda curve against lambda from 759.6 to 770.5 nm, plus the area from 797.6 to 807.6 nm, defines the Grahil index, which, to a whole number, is 208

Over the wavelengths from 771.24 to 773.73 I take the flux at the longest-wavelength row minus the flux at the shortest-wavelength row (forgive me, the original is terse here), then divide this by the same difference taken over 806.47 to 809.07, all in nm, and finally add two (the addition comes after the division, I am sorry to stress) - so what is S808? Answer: 6.3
